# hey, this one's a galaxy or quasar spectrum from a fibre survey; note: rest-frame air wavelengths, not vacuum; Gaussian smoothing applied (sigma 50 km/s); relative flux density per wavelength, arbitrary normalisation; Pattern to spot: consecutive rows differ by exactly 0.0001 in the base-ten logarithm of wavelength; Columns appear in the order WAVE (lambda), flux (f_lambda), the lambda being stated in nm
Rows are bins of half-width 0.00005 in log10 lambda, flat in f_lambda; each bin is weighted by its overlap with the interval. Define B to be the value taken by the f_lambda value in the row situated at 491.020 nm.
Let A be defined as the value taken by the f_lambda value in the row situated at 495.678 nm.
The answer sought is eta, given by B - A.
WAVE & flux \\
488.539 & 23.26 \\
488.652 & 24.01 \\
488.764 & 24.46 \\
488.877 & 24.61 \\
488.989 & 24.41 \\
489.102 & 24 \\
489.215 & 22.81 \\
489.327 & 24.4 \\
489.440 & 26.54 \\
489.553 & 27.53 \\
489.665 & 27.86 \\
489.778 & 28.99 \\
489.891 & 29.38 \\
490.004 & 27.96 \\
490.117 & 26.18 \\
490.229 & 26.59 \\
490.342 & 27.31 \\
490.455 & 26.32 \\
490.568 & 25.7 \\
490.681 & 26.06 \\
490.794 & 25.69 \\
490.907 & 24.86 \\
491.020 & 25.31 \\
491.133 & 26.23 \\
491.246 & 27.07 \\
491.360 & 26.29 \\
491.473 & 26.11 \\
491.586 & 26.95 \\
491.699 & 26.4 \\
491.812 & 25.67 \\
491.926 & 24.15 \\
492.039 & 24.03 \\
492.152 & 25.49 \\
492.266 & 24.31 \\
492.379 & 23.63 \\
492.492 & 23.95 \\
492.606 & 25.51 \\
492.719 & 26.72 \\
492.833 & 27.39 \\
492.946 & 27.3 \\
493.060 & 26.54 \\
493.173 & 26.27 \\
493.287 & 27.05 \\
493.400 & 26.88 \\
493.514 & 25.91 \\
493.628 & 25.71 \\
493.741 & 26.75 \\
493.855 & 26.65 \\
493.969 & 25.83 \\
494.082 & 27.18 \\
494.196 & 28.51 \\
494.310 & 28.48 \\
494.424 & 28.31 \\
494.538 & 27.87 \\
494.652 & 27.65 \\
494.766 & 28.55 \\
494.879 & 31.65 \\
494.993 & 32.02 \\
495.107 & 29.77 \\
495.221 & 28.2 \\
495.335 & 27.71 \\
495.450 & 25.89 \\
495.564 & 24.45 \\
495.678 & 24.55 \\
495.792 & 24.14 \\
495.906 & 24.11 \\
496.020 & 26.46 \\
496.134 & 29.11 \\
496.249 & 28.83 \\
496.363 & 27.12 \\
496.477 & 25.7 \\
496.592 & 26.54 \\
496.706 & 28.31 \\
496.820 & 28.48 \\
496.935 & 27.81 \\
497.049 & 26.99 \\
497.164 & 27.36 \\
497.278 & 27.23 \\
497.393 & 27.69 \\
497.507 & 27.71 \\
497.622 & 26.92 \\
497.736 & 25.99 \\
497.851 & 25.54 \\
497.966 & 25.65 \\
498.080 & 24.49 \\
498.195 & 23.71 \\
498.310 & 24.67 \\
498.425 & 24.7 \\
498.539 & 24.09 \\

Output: 0.8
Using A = 24.55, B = 25.31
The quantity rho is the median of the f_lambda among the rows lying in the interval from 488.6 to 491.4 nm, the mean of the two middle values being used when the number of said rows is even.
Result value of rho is 26.2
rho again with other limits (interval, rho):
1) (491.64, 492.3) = 24.9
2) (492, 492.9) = 24.9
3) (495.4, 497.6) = 27.1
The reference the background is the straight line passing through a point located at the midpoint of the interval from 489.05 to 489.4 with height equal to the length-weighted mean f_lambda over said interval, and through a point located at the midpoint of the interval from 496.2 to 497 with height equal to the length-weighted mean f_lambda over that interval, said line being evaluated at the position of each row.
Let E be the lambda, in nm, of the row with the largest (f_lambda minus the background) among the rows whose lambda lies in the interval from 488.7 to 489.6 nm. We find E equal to 489.553 nm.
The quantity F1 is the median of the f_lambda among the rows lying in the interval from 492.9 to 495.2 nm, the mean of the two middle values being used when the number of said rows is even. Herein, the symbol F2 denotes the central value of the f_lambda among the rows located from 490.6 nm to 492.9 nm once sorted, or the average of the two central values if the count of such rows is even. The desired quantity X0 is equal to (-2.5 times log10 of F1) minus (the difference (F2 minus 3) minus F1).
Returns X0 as 1.0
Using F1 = 27.2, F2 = 25.7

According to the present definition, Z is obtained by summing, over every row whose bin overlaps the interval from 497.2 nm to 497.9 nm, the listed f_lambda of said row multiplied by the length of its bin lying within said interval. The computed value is 18.8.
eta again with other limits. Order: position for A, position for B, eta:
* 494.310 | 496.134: 0.6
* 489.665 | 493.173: -1.6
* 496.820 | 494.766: 0.1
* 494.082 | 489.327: -2.8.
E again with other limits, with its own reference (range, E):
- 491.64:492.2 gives 491.699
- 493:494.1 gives 493.287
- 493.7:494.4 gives 494.196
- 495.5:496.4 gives 496.134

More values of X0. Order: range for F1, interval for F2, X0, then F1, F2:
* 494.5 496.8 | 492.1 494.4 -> 0.5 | 27.7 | 26.6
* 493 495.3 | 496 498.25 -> -0.2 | 27.4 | 27.1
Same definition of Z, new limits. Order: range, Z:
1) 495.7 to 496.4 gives 18.6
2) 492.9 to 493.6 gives 18.6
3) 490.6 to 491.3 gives 18.1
